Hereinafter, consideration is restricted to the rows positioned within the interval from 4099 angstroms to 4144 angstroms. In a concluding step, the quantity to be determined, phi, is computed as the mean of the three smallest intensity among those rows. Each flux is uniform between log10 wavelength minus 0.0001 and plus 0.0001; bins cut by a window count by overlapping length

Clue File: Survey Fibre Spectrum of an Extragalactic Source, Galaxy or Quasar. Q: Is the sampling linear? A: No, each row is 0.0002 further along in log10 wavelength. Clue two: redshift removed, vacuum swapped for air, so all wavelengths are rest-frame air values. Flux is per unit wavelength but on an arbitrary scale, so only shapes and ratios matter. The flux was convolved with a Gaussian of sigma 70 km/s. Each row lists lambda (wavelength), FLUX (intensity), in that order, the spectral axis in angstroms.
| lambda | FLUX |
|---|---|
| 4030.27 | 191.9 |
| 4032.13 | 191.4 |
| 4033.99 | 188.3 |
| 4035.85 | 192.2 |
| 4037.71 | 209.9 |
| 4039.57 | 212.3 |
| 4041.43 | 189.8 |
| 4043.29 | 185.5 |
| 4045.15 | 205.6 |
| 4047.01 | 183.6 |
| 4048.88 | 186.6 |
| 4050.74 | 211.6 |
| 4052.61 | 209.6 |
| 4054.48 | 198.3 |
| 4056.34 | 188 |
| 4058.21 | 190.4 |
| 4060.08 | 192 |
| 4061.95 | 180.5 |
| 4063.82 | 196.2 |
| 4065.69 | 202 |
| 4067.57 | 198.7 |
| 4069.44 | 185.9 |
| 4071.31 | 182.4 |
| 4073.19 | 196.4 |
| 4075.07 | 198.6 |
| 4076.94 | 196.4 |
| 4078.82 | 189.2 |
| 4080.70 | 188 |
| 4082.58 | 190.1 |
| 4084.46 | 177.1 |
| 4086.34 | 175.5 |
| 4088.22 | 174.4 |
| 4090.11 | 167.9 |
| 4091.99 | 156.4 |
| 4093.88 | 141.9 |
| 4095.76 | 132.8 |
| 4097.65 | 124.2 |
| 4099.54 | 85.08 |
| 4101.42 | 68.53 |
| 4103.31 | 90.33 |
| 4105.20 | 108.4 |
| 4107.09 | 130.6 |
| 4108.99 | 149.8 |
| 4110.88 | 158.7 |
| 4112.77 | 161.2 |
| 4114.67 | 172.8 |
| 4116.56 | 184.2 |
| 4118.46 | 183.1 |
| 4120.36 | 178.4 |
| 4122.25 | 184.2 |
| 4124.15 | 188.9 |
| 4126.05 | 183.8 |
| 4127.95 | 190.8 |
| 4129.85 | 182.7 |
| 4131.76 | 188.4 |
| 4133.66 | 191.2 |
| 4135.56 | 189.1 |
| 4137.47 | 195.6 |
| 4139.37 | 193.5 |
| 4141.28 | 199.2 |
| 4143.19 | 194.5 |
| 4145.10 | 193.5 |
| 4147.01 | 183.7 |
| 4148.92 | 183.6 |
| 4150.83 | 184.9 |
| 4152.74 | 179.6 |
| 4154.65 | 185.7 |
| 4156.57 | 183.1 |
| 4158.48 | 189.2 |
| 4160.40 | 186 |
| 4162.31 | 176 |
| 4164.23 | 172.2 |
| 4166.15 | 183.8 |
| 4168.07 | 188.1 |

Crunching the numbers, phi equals 81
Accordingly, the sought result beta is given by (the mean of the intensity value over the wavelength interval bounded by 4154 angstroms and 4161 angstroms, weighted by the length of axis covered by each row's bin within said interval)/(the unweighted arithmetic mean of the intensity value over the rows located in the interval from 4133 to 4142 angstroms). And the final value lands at 0.96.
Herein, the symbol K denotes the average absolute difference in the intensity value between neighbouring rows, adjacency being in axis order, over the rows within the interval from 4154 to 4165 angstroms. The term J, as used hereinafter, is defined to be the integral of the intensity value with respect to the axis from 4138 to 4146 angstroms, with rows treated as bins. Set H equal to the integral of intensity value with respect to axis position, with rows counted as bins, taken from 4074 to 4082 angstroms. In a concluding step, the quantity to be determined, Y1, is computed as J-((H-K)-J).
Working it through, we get 1584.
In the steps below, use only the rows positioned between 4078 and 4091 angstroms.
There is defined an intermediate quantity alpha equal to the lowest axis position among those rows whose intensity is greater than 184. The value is 4078.82 angstroms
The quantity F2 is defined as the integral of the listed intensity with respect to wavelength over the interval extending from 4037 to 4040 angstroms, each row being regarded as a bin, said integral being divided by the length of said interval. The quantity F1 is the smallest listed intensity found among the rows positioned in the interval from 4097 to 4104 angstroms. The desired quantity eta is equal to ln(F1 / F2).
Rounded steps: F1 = 68.53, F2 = 211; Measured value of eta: -1.12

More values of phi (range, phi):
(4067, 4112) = 81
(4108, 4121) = 157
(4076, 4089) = 176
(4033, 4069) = 183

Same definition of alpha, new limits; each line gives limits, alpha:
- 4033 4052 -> 4033.99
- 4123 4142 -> 4124.15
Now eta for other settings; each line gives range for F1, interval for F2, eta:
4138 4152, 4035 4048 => -0.07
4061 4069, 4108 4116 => 0.11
